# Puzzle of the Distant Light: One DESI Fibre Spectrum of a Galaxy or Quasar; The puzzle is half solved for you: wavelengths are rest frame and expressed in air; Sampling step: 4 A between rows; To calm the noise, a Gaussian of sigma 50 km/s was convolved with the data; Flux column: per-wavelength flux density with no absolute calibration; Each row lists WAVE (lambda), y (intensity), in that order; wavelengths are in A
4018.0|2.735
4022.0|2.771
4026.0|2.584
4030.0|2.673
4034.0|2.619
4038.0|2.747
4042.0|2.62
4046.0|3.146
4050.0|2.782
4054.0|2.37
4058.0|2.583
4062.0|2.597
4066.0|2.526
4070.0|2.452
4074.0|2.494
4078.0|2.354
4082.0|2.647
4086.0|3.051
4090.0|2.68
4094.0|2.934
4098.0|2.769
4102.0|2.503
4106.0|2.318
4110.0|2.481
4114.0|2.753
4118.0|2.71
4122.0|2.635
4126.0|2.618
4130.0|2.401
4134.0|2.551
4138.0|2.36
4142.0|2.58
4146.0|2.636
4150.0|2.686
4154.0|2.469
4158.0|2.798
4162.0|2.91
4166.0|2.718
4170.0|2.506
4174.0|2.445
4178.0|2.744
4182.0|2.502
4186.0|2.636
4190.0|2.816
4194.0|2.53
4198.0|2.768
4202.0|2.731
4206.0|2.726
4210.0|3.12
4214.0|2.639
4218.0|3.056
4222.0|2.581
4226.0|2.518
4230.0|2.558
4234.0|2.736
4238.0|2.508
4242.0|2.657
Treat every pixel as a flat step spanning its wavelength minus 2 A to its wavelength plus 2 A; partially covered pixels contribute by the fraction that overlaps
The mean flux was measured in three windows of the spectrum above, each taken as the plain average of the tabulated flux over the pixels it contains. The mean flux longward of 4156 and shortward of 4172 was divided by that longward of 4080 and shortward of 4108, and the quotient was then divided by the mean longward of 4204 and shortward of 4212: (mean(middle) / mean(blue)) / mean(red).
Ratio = 0.346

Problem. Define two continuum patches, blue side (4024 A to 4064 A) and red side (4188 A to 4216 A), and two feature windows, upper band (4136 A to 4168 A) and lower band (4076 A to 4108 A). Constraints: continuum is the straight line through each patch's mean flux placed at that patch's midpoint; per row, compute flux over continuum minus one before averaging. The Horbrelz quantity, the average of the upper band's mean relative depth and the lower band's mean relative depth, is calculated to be -0.024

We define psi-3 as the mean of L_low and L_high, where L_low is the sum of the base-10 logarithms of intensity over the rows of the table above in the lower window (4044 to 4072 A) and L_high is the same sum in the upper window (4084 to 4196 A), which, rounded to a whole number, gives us 7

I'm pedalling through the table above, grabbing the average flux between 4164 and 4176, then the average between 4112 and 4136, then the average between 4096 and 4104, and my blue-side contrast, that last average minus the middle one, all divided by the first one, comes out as 0.01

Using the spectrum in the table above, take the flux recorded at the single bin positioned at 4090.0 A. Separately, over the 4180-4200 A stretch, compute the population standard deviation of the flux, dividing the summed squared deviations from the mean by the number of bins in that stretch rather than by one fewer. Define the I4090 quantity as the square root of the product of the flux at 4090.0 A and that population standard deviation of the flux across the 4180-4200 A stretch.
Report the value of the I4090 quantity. 0.579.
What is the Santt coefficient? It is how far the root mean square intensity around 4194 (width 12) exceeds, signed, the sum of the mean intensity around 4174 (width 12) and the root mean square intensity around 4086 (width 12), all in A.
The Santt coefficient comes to -2.66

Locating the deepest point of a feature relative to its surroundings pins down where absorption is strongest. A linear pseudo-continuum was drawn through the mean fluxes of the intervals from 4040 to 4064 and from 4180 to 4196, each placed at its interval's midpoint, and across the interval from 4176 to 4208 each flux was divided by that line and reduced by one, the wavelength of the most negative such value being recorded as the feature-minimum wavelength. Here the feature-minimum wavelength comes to 4182.0 A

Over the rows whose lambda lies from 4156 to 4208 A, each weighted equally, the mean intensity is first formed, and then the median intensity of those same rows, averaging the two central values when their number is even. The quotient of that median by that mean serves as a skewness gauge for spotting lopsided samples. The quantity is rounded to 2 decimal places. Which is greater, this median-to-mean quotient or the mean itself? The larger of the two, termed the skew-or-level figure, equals 2.68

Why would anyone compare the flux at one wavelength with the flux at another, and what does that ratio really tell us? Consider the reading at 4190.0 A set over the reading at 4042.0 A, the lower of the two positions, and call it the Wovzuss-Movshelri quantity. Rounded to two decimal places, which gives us 1.07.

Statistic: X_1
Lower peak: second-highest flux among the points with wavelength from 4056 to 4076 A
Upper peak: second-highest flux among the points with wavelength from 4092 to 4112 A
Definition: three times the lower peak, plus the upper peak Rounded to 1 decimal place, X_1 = 10.5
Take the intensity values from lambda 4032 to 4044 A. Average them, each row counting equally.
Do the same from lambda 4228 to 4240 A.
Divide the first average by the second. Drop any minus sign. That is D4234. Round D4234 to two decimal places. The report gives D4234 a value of 1.02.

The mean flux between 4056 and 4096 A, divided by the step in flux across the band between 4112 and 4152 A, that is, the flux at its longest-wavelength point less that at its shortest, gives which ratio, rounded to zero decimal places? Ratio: -39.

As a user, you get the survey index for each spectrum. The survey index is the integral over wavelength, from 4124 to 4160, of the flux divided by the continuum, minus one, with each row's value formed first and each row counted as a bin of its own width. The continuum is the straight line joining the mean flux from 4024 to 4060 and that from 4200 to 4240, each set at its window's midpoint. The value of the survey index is -1.8 A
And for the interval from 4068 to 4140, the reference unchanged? -2.6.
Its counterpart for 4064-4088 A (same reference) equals -0.9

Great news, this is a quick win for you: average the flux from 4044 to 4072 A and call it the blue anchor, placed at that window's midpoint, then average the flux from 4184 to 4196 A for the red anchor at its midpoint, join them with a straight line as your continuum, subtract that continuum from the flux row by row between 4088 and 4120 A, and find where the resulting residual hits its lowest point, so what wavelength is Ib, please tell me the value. 4106.0 A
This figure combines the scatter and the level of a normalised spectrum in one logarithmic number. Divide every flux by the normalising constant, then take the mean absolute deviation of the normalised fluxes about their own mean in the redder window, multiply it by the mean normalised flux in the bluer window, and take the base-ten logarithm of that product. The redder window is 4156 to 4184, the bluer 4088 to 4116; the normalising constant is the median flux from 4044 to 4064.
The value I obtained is -1.23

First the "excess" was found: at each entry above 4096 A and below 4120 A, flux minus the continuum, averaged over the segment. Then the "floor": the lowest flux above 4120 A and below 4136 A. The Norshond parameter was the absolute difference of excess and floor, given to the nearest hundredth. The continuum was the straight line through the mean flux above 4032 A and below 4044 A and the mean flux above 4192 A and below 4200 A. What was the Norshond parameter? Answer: 2.47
